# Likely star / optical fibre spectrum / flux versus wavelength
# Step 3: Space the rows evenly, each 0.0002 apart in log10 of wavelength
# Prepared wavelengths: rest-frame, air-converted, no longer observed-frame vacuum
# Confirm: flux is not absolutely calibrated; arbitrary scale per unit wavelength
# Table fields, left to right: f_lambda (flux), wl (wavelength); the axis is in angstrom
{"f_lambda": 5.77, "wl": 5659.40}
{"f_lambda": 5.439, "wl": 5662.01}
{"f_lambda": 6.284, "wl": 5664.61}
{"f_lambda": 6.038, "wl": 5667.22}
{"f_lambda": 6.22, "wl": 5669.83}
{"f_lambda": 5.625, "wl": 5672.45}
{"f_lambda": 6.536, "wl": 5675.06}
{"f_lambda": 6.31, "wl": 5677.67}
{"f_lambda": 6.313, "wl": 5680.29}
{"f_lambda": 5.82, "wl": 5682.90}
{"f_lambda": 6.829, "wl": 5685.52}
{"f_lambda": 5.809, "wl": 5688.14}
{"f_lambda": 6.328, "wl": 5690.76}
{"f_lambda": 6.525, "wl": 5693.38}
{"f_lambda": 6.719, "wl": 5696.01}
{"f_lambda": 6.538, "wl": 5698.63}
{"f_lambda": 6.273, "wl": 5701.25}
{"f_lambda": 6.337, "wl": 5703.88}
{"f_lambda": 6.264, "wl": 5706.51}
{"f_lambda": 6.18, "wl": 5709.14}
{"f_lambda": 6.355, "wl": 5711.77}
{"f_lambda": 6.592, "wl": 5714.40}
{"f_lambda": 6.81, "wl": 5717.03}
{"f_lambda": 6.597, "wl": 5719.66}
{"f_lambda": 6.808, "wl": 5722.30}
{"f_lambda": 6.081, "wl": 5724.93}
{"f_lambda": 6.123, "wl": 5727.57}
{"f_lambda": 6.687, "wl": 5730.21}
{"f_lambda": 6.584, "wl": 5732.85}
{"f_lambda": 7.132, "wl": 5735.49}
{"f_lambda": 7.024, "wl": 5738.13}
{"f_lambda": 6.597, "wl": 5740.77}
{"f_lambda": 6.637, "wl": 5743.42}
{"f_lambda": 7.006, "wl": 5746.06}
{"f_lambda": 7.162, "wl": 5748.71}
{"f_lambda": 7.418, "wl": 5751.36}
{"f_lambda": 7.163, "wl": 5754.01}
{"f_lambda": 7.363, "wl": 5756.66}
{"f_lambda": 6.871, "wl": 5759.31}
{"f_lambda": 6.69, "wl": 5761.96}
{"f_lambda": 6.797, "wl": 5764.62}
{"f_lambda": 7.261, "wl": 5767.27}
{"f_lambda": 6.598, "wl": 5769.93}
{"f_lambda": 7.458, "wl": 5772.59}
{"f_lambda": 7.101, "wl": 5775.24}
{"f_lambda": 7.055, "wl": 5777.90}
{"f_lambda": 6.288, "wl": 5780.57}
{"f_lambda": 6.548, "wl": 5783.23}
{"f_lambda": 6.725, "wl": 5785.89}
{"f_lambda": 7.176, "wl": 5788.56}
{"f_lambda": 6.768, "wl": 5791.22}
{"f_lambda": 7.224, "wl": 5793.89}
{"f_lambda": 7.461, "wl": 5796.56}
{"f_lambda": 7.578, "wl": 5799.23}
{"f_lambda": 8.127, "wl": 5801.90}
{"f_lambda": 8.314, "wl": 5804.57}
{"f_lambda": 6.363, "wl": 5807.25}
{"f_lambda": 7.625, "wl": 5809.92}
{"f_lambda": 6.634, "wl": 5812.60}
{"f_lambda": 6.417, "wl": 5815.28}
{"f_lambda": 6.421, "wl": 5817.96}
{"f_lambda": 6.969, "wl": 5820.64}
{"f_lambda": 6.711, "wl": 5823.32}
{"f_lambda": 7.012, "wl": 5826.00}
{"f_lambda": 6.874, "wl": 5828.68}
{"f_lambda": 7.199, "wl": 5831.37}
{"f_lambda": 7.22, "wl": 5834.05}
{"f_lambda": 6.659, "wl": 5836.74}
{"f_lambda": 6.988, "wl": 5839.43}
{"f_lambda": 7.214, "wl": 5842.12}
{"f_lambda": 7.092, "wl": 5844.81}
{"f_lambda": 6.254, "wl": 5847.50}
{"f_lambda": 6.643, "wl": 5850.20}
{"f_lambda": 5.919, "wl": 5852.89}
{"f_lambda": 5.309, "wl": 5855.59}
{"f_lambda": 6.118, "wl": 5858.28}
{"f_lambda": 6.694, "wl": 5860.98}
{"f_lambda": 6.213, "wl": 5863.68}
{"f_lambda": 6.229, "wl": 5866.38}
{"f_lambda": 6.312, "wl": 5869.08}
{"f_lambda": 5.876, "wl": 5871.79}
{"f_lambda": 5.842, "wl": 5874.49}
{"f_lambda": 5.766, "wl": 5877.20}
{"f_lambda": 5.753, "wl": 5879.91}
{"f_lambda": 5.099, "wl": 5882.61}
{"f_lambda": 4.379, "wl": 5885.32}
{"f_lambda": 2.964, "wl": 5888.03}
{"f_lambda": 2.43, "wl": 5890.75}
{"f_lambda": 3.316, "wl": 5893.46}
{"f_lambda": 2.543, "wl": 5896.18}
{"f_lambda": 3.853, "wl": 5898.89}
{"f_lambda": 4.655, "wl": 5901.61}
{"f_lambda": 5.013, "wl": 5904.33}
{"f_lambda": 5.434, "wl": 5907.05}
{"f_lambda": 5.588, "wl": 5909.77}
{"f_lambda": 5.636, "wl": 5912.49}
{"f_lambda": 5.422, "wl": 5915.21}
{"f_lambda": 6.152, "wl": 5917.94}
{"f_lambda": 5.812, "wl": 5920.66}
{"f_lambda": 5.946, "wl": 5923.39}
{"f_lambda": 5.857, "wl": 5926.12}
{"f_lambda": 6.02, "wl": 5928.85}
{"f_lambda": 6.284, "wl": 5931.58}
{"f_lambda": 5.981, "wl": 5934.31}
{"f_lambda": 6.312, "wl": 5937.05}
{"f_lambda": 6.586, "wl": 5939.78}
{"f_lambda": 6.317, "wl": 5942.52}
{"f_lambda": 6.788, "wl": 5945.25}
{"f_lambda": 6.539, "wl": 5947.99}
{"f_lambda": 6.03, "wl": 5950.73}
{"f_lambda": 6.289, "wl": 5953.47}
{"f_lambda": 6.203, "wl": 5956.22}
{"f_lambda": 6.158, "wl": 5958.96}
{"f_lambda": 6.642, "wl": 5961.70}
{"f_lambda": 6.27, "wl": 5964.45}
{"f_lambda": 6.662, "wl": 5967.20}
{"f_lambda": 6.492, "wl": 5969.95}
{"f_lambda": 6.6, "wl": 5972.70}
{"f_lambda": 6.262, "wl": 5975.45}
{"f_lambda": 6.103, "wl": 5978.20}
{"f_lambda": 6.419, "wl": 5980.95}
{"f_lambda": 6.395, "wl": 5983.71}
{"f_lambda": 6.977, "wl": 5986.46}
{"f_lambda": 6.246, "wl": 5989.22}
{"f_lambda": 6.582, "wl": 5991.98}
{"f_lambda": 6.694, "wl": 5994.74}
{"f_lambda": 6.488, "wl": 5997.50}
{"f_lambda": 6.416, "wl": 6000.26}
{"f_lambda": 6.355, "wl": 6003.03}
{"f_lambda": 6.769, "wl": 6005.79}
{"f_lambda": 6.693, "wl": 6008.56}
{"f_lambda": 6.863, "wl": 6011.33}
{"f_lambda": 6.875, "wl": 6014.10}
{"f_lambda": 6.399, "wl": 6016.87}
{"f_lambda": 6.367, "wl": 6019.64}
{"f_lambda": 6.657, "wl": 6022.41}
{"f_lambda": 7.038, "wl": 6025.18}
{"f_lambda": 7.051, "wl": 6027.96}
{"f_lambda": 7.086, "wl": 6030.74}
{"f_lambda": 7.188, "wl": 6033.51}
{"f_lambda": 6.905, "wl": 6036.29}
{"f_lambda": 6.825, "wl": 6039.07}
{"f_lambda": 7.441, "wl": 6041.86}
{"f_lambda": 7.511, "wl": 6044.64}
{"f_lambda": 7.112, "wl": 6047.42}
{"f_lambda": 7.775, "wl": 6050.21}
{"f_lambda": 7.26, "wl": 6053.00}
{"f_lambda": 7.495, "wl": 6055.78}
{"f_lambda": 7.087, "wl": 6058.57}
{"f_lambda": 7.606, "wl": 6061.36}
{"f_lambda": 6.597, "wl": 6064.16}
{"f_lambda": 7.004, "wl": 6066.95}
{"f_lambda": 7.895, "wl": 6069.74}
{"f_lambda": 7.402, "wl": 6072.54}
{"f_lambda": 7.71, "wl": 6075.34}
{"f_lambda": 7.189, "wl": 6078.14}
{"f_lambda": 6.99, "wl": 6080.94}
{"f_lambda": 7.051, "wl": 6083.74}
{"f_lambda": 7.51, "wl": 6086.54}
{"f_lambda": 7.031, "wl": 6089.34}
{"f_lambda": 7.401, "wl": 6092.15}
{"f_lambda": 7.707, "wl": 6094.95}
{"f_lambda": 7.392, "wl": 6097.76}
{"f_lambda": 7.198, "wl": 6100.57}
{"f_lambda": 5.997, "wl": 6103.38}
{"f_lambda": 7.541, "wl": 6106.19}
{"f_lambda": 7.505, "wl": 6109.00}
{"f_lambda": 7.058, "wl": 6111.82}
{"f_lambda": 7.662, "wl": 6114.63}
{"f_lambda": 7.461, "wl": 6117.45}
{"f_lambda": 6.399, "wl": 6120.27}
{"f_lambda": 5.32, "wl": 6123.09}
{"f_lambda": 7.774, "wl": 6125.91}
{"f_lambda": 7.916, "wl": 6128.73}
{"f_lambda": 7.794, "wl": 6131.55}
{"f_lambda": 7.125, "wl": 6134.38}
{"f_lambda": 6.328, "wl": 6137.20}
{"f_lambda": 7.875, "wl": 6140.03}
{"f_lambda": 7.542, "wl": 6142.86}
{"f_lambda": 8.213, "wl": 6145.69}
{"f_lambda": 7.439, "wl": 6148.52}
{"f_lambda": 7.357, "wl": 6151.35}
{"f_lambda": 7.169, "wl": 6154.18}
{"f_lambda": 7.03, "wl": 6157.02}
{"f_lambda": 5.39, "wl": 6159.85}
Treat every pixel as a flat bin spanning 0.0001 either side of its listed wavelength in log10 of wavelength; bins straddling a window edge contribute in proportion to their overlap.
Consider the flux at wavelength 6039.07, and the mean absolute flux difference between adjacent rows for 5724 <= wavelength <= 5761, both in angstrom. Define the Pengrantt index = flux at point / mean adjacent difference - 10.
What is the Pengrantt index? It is 14.9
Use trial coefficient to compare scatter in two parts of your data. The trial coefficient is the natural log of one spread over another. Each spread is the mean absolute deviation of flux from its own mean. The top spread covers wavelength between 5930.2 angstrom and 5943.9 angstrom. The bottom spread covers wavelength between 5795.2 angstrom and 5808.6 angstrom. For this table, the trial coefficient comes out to -1.4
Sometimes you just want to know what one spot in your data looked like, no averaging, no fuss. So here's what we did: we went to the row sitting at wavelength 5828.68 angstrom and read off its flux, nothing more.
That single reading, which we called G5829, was 6.874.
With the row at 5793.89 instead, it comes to 7.224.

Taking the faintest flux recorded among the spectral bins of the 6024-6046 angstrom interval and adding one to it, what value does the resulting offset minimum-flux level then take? 7.8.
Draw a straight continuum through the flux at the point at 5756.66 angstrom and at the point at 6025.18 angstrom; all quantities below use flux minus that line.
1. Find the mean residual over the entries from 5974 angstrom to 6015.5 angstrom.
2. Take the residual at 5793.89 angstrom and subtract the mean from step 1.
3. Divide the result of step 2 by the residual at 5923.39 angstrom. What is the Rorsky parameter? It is -0.36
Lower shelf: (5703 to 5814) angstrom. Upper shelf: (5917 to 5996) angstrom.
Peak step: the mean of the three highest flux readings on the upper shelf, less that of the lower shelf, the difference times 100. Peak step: -120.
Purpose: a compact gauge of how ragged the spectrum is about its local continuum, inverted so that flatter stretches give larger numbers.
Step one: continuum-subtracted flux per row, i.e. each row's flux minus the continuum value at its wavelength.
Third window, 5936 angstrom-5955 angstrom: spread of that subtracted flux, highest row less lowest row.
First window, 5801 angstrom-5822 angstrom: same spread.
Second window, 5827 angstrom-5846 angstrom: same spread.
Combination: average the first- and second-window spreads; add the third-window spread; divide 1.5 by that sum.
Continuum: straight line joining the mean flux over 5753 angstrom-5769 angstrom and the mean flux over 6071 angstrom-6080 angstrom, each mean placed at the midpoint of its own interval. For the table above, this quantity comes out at 0.74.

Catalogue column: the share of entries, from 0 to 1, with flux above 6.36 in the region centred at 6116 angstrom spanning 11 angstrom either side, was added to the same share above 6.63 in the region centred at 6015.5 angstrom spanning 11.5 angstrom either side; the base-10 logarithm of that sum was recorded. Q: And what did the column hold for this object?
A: 0.21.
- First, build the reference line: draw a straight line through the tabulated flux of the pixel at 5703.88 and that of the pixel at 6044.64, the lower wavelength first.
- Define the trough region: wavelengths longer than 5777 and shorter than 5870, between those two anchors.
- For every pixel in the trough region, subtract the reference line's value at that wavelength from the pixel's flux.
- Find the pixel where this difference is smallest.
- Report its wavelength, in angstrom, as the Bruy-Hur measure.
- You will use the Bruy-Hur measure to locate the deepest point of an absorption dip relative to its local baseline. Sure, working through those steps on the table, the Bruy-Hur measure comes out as 5855.59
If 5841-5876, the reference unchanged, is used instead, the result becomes 5855.59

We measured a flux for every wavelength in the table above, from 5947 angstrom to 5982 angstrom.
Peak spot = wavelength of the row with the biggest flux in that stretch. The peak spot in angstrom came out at 5967.20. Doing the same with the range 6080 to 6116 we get 6094.95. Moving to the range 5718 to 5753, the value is 5751.36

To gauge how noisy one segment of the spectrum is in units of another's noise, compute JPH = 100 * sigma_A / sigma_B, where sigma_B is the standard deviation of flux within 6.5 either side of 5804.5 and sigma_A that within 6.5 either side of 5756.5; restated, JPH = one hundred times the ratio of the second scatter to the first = 41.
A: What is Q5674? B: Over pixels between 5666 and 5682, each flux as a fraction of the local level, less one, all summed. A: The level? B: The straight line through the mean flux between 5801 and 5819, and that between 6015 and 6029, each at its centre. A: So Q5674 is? -1.0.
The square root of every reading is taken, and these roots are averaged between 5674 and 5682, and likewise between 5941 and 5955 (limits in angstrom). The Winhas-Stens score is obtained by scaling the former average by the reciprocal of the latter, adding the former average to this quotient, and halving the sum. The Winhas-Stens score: 1.76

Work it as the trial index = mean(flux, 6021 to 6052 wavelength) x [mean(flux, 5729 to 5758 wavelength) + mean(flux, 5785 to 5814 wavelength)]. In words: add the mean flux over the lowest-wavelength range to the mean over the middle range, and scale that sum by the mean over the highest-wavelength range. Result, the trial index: 102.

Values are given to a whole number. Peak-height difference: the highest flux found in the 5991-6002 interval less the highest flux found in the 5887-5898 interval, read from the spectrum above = 3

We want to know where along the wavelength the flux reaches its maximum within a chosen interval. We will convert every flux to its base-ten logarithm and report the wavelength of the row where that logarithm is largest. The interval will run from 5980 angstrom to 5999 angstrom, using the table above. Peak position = 5986.46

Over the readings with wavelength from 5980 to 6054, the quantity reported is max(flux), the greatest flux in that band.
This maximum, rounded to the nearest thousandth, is 7.775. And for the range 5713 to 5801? 7.578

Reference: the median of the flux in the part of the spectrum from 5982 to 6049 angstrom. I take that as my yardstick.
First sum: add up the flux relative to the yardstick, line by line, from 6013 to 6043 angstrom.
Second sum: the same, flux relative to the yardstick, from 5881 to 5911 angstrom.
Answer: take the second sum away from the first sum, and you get 4.5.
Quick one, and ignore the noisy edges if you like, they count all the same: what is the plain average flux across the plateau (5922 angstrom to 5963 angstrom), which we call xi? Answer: 6.3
